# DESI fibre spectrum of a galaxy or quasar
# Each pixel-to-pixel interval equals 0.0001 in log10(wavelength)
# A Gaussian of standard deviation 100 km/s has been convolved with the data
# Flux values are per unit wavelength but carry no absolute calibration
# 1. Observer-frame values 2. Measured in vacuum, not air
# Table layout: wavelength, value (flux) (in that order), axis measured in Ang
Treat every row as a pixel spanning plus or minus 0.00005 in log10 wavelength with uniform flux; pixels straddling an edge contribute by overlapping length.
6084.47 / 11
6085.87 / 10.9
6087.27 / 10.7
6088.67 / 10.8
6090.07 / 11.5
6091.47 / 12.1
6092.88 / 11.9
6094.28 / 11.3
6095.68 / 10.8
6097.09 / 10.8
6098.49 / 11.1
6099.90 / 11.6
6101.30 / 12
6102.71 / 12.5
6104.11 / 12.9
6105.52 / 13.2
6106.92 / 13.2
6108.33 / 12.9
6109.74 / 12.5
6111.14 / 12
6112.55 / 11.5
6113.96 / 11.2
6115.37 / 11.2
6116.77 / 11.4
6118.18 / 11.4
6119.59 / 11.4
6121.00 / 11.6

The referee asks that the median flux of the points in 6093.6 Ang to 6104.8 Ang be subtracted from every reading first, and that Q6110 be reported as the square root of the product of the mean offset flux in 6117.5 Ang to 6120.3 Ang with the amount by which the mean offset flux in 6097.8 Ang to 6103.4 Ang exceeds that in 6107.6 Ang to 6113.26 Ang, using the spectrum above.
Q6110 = 0.15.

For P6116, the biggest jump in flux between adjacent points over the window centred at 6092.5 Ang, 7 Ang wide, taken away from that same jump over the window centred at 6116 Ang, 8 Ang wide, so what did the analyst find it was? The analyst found -0.30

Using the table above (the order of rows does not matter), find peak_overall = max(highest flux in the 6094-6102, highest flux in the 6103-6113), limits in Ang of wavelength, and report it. 13.2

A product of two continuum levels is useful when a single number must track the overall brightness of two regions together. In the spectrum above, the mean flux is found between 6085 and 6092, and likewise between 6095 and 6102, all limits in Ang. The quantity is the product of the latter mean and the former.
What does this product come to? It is 126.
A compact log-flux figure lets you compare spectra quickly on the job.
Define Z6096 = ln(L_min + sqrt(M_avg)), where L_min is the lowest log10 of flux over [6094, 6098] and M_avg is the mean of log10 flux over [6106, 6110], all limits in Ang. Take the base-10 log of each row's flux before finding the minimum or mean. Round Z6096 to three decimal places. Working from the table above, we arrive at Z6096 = 0.736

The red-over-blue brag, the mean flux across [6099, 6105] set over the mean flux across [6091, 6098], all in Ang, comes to 1.08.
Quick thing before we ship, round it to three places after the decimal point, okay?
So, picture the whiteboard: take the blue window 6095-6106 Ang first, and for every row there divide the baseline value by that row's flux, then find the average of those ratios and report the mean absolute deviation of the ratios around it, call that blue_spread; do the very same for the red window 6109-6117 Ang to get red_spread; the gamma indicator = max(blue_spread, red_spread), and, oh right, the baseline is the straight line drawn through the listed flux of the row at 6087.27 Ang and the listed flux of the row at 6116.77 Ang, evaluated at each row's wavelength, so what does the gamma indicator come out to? 0.056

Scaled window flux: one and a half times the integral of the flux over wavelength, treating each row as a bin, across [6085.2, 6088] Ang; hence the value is 45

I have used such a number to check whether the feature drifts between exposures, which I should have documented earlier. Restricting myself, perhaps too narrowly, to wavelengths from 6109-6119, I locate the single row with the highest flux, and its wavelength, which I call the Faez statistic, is 6109.74 Ang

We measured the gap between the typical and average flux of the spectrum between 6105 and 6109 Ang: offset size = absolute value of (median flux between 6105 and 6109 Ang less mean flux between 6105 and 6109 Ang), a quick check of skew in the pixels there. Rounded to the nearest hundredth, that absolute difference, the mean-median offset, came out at 0.10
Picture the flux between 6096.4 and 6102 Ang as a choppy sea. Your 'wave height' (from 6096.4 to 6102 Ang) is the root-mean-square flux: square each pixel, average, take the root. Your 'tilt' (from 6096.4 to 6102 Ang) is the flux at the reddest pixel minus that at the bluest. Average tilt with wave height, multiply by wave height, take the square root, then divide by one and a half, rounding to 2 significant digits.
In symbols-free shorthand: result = 5.6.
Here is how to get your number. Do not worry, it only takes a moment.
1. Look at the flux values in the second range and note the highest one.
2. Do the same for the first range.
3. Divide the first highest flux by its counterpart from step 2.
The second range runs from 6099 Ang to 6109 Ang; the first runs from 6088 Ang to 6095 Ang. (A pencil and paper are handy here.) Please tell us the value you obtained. 1.09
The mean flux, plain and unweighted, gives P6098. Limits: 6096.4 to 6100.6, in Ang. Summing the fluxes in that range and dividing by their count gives 11.2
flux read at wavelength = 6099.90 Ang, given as 11.6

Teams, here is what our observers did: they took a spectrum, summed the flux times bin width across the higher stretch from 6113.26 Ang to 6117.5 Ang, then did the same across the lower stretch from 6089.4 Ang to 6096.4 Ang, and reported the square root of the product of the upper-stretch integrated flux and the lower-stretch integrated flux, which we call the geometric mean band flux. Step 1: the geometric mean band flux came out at 62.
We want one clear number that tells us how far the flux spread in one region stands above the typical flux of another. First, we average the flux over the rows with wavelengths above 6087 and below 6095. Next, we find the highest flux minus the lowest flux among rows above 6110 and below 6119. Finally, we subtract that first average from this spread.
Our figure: -10.6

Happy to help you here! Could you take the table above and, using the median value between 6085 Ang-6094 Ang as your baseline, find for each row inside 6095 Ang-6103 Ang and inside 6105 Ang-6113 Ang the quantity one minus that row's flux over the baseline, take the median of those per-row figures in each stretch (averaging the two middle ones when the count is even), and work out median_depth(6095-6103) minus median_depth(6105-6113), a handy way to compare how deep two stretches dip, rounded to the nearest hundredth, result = 0.12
